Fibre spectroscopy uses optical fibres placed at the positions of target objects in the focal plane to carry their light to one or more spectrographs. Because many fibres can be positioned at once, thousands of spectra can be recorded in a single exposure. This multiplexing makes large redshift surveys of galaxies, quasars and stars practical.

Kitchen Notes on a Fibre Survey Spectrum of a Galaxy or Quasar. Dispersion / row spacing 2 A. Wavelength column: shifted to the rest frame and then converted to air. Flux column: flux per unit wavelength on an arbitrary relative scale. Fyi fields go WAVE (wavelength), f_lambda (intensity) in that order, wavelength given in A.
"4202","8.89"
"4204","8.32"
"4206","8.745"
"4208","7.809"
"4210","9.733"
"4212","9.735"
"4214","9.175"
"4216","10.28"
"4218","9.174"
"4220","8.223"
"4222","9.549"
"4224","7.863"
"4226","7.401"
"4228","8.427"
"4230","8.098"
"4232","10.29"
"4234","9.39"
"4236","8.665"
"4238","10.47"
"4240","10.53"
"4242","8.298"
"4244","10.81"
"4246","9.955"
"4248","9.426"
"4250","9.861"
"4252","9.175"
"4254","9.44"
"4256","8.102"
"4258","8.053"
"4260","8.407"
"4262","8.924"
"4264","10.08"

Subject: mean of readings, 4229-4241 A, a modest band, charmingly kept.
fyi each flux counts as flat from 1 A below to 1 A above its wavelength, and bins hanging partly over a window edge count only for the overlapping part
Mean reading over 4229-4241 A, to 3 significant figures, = 9.57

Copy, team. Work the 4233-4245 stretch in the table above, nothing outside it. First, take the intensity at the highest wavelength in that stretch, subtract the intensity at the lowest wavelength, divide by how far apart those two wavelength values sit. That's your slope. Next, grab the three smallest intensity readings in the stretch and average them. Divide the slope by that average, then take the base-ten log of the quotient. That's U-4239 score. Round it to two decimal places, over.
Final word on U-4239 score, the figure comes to -1.79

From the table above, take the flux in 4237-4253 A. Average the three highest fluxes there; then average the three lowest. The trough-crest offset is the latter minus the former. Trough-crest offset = -1.64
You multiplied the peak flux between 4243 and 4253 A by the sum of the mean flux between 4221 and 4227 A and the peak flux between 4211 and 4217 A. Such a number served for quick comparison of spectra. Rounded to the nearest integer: 201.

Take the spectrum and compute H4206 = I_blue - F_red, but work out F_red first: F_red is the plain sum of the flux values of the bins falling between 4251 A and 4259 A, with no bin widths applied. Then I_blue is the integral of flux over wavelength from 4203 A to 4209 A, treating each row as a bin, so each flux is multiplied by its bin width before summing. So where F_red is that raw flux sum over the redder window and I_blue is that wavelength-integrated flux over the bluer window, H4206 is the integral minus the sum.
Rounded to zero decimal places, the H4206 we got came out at 15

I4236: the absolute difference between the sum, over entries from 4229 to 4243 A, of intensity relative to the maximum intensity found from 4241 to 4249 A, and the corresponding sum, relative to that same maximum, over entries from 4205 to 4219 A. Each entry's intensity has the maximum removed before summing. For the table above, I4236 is 1.1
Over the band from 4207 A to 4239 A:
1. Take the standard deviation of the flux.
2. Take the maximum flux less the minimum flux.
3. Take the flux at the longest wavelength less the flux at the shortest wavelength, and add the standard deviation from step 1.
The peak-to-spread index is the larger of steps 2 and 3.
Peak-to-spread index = 3.6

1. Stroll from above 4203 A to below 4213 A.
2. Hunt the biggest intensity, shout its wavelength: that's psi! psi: 4212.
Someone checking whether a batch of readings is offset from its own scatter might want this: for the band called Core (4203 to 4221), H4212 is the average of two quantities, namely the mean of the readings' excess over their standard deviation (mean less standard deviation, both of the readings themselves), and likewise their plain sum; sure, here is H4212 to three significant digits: 44.7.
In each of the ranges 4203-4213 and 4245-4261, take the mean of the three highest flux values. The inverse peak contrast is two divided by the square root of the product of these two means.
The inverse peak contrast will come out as 0.209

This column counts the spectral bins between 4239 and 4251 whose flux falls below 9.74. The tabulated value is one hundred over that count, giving 50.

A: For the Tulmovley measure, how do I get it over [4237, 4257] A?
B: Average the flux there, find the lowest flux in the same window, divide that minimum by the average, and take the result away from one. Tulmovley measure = 0.157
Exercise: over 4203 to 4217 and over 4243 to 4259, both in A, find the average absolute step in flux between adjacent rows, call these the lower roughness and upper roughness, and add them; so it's 1.42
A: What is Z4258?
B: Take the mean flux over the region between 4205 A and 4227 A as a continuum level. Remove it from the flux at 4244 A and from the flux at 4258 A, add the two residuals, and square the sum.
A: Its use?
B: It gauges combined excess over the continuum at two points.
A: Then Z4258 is 1.2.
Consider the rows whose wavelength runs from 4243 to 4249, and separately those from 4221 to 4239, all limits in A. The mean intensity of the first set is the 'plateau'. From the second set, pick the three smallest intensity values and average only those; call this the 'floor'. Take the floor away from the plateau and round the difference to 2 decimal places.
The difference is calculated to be 2.28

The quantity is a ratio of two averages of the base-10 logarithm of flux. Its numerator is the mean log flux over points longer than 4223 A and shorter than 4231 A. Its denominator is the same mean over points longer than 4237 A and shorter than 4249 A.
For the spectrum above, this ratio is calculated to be 0.90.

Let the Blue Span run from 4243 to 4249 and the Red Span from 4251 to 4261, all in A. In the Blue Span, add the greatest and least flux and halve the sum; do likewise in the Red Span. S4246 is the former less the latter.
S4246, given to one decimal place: 1.4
